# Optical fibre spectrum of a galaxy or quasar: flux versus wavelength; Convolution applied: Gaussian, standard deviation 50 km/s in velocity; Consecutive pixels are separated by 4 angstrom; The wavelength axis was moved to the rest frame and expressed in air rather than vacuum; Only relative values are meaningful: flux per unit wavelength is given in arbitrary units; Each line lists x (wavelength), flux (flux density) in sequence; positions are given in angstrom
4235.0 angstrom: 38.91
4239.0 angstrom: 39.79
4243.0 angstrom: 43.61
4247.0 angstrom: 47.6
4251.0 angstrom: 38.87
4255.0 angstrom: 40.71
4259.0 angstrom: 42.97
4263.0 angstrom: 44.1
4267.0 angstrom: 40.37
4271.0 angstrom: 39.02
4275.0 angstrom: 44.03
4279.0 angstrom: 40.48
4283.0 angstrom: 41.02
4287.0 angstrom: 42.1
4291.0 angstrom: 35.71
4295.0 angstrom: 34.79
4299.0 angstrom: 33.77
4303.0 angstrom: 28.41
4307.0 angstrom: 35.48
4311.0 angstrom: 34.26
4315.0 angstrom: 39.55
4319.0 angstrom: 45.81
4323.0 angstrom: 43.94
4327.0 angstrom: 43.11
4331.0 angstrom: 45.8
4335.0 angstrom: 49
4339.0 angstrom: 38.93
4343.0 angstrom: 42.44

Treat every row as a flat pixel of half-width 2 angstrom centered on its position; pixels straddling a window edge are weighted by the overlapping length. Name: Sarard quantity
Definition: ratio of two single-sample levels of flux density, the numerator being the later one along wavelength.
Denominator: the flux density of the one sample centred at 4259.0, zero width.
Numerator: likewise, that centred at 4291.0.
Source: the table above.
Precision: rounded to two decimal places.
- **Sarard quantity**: 0.83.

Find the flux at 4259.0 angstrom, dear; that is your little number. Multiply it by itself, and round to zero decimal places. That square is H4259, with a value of 1846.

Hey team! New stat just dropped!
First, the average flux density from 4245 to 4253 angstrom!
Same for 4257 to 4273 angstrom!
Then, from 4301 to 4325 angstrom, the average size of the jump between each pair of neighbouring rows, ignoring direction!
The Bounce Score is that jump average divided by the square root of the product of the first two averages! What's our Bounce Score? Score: 0.102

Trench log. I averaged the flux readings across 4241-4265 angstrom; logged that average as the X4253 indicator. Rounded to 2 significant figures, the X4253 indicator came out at 43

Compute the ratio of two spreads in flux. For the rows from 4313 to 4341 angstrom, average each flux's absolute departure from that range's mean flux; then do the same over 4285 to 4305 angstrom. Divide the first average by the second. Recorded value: 0.87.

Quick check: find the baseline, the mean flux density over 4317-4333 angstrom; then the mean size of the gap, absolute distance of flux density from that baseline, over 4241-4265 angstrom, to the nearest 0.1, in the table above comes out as 2.7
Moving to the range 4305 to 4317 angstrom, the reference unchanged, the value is 8.2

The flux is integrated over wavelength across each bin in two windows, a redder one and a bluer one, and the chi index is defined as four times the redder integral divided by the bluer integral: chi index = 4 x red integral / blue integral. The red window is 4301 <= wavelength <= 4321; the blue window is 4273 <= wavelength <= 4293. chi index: 3.61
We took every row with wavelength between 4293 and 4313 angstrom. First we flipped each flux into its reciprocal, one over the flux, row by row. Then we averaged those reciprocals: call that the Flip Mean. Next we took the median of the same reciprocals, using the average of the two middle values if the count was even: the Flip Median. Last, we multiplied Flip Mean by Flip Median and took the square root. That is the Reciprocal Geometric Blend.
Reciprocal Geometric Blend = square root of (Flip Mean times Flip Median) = 0.0297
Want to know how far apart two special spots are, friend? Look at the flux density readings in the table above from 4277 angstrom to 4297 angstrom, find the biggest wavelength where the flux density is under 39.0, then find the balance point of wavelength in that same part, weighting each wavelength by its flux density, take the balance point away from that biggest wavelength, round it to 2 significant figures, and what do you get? 8.3 angstrom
